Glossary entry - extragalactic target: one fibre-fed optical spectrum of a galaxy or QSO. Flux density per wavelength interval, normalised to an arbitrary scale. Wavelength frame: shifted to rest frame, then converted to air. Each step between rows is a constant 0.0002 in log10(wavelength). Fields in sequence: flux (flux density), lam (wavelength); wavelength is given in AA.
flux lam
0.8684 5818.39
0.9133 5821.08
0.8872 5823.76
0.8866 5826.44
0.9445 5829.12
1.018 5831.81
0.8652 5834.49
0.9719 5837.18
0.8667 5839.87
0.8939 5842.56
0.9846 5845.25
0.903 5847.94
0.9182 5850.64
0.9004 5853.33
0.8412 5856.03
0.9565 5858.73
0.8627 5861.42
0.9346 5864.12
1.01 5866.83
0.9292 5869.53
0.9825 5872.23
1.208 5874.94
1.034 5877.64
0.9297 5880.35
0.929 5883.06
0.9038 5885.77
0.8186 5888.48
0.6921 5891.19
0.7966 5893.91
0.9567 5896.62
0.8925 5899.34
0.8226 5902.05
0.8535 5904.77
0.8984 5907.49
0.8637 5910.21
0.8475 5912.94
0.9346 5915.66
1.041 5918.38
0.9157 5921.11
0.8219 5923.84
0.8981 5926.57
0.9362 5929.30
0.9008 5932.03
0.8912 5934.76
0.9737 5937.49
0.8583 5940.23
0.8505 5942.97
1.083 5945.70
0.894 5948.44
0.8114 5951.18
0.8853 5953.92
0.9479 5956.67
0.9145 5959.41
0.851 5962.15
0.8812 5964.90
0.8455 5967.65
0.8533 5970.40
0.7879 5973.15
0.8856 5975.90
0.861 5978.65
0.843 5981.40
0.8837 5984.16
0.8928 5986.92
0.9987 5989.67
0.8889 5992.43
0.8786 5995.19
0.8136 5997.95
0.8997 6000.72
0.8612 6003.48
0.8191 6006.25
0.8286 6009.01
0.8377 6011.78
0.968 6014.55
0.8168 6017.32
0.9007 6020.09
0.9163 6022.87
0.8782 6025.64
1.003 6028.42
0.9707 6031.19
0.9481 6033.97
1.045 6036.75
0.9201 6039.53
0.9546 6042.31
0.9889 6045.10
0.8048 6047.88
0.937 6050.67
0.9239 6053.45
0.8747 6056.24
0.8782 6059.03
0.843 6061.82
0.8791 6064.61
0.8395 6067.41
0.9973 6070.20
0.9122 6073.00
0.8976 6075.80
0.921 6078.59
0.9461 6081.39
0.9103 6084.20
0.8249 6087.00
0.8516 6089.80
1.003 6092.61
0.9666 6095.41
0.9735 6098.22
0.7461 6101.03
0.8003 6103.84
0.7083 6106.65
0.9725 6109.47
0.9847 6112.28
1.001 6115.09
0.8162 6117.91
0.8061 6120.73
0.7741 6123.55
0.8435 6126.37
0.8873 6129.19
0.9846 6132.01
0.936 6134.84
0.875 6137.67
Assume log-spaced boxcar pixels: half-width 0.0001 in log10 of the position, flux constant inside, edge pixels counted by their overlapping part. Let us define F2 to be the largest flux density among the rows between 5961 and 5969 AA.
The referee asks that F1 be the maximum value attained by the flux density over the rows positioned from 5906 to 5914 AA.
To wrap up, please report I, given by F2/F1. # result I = 0.98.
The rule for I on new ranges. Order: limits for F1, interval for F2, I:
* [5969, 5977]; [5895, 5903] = 1.08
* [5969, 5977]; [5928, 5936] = 1.06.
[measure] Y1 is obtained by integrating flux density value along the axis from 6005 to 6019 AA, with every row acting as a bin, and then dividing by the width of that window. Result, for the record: 0.86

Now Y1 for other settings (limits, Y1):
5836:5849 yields 0.92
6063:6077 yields 0.90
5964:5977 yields 0.85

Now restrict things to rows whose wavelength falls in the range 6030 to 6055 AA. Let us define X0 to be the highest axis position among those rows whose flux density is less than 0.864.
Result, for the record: 6047.88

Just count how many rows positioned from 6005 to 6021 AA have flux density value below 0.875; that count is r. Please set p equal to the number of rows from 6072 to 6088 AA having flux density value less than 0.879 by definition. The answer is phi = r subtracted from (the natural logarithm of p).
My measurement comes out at -4.0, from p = 1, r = 4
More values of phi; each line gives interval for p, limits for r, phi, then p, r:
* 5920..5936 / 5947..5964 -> -2.0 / 1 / 2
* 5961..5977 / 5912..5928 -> -0.6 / 4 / 2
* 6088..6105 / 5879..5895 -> -1.9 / 3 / 3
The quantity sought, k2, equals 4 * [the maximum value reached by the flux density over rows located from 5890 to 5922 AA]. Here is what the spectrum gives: 4.2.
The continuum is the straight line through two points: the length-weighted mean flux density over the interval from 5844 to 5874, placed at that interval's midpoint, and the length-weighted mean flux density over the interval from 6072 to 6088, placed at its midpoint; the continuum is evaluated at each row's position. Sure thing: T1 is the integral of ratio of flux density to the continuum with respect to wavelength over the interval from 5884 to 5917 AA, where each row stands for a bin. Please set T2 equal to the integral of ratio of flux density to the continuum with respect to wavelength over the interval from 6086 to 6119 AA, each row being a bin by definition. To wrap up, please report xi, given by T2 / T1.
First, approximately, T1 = 30.5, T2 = 32.6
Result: 1.07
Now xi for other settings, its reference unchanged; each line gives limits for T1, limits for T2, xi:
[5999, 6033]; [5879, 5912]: 0.92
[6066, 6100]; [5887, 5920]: 0.89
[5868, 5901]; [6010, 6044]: 1.06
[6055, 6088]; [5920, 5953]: 0.99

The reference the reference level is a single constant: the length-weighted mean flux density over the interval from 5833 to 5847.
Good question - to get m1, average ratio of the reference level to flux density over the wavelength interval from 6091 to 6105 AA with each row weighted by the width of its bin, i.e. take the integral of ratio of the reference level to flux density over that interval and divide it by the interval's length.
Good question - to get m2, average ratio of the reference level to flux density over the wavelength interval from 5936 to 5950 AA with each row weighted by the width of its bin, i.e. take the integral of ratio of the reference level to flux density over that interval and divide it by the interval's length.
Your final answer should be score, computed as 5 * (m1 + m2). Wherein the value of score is 10.2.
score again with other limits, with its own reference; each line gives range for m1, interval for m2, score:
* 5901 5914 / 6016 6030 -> 10.4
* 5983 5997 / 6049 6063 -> 10.2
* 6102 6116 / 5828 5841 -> 10.2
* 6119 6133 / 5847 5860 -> 10.5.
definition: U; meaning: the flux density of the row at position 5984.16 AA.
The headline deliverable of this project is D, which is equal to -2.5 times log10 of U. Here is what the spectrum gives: 0.13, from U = 0.8837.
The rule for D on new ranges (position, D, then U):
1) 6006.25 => 0.22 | 0.8191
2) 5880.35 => 0.08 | 0.9297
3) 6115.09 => 0.00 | 1.001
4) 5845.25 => 0.02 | 0.9846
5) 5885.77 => 0.11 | 0.9038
